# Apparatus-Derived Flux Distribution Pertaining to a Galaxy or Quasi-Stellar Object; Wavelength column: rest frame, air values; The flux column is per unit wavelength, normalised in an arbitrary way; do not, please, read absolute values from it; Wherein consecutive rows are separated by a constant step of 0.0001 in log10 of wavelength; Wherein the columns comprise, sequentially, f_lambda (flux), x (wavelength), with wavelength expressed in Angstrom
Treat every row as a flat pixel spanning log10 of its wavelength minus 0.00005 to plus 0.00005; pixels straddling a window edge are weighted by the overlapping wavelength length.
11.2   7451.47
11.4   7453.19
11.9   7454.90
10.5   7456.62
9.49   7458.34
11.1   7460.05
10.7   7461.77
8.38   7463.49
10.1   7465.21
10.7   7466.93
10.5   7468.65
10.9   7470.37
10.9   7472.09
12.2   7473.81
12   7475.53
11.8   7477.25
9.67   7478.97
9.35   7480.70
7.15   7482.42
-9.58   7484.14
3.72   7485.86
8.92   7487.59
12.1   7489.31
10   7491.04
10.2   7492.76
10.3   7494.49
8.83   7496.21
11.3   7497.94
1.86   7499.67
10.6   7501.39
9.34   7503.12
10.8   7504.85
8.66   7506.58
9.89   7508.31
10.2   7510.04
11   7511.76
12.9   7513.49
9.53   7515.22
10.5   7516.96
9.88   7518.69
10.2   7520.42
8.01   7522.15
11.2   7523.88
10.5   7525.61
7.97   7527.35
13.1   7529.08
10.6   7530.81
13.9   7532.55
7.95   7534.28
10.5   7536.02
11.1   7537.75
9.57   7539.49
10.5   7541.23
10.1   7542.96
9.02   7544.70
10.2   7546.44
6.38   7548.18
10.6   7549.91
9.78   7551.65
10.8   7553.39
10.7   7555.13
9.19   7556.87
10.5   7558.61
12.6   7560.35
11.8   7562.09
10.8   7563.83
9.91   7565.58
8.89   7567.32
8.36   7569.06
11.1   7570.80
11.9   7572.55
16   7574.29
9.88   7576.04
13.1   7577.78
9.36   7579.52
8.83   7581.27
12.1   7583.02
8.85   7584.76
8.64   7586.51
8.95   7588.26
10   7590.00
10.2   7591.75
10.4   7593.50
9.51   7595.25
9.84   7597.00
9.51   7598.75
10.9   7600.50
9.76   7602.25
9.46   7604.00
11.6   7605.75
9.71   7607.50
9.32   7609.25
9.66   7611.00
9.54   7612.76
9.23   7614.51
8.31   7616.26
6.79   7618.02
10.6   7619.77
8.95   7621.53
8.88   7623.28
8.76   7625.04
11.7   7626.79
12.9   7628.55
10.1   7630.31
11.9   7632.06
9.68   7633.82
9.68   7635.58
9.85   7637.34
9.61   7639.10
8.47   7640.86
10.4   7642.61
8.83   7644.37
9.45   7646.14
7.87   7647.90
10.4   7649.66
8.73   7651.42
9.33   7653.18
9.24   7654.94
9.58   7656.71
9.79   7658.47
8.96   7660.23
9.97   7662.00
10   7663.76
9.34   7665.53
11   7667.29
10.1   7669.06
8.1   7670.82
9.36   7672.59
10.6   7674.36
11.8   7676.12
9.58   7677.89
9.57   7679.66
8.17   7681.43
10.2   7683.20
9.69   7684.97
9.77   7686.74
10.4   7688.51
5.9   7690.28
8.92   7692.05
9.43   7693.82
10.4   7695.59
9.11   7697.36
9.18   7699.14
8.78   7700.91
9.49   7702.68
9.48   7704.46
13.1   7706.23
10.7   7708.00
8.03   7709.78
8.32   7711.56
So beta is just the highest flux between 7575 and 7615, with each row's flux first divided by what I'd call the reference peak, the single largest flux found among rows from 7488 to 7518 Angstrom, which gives 1.02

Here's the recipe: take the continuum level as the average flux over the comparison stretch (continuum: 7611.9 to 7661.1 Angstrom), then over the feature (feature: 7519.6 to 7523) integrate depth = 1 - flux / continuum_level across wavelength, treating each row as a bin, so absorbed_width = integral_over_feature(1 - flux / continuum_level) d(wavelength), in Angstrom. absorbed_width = 0.16 Angstrom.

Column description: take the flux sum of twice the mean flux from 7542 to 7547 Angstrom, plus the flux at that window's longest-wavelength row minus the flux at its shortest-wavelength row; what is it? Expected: 19.6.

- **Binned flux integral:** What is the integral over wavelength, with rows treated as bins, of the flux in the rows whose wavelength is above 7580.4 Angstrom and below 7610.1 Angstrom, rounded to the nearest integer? 293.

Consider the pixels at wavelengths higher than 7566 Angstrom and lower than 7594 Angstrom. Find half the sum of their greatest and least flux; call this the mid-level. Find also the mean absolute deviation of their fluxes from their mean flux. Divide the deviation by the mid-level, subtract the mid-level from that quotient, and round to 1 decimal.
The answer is -12.1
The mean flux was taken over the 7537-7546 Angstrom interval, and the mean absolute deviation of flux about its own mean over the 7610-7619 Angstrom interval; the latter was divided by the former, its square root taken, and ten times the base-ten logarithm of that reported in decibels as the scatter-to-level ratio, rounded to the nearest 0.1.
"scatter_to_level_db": -5.2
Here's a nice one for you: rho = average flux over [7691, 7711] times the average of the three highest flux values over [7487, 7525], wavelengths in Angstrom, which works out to 117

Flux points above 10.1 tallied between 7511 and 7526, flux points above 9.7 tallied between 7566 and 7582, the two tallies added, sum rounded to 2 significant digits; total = 11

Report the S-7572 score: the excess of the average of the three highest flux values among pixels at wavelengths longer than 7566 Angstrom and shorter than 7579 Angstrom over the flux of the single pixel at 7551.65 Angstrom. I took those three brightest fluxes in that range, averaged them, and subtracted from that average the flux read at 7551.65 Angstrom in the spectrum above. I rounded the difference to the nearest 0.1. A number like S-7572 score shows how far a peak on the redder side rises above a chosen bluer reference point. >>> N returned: 3.9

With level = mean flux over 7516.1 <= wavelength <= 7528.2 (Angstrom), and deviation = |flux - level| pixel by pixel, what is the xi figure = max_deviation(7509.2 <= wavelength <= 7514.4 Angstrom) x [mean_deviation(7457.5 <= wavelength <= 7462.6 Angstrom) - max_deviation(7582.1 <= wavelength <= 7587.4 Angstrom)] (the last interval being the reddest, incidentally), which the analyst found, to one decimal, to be -4.7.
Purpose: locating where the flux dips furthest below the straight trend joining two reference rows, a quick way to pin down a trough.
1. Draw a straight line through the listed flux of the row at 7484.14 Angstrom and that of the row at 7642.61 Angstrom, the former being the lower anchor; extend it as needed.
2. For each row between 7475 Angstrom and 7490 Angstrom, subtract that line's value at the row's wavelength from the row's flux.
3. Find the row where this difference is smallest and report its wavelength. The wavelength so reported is 7484.14 Angstrom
